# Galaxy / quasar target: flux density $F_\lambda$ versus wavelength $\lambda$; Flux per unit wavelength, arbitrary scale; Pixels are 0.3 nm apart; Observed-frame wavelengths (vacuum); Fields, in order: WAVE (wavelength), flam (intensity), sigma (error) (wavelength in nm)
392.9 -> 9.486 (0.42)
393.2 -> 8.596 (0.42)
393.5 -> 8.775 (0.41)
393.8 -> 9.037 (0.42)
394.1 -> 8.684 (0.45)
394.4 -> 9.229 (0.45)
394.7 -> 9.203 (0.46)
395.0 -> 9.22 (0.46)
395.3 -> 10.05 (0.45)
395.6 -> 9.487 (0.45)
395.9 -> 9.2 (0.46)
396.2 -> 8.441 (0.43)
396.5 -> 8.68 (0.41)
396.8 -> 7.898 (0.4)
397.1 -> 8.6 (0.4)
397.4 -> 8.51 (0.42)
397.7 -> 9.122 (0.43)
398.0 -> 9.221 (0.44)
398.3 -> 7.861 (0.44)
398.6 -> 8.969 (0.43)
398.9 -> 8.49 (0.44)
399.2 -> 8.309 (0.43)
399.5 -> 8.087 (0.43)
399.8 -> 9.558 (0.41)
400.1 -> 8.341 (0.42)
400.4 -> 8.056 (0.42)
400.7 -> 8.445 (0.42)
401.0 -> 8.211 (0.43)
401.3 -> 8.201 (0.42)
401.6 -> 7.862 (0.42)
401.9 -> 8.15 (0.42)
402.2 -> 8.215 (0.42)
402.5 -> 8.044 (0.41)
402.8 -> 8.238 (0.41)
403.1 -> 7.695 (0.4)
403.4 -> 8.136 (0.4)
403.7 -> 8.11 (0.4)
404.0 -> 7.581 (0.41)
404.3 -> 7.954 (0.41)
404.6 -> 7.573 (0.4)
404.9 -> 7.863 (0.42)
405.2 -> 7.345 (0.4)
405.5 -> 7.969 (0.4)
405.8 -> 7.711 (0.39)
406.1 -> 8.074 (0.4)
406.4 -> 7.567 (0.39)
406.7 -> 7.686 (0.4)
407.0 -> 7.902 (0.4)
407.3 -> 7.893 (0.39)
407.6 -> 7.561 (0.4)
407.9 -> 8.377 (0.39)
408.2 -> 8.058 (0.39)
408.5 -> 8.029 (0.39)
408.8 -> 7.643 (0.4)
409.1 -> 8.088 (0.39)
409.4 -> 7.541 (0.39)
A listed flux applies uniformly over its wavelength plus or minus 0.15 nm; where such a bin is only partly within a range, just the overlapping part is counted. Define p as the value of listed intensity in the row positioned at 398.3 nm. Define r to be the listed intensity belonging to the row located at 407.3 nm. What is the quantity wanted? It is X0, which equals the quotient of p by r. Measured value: 1.00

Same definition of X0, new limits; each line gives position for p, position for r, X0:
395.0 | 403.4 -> 1.13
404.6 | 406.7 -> 0.99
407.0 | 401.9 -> 0.97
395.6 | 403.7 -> 1.17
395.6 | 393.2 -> 1.10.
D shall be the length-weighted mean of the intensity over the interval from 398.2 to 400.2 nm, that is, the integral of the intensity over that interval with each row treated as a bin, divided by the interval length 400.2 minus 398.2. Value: 8.5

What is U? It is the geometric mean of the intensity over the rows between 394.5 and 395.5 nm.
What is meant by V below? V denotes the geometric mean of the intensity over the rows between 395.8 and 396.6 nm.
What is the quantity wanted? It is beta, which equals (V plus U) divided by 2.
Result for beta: 9.13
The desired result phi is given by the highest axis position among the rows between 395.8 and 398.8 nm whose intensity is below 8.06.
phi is 398.3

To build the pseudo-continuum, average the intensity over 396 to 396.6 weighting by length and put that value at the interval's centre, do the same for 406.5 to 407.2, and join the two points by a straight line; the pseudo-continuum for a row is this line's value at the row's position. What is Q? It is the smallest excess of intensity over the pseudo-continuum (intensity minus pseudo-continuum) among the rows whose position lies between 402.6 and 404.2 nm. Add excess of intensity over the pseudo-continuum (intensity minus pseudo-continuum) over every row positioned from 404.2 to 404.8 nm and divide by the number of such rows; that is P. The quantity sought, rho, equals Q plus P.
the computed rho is -0.63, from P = -0.21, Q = -0.43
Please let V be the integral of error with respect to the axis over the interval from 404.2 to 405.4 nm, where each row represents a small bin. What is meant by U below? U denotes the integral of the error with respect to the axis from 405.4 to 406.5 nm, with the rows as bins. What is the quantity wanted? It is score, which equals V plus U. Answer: 0.92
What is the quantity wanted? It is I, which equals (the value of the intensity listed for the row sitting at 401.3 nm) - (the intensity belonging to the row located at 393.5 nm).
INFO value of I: -0.6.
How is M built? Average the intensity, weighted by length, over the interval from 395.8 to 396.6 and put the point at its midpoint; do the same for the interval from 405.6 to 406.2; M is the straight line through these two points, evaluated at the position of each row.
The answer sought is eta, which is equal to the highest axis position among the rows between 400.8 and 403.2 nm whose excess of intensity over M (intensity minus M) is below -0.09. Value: 403.1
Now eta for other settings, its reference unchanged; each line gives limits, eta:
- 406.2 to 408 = 407.6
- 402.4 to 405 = 404.9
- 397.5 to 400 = 399.5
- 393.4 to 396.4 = 396.2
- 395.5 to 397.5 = 397.4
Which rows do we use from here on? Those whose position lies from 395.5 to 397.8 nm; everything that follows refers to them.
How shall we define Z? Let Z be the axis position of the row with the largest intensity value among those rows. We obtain 395.6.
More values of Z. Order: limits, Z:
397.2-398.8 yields 398.0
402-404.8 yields 402.8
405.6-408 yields 407.9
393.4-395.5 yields 395.3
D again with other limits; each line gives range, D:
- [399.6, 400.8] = 8.6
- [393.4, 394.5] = 8.9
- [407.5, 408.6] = 8.0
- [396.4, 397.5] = 8.4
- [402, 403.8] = 8.1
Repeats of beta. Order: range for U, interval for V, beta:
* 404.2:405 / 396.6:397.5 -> 8.06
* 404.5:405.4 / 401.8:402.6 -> 7.86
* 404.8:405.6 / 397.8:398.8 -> 8.19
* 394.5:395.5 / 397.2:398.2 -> 9.21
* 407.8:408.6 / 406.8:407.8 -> 7.97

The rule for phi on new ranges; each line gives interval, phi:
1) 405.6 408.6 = 408.5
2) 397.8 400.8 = 400.4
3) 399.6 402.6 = 402.5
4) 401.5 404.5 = 404.3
